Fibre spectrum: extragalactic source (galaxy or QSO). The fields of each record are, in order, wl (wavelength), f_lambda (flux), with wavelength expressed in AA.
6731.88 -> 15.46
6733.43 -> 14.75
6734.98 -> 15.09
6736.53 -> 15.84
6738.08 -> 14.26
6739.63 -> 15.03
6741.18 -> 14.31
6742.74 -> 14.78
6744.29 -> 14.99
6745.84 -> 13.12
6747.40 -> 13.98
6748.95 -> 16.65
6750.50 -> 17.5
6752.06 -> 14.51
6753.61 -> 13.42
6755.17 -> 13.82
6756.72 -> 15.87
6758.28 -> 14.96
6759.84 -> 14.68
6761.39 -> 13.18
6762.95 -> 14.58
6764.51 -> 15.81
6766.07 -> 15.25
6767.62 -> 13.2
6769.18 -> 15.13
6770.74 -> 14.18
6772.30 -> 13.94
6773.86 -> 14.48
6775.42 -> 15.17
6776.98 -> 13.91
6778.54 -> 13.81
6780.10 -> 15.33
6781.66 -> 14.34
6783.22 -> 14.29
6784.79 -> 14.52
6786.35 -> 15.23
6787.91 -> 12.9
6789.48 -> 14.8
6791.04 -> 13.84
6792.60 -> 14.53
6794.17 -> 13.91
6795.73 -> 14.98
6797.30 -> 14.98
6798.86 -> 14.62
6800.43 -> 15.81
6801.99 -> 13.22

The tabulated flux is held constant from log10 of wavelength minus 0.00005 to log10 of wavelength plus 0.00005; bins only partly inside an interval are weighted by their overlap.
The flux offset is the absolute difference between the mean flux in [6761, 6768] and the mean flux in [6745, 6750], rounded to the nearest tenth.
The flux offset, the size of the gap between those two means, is 0.2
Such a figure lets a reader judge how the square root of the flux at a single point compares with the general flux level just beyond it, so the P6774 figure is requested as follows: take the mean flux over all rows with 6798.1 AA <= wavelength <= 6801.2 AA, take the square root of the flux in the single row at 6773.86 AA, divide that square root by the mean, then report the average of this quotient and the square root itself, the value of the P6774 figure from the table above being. 2.03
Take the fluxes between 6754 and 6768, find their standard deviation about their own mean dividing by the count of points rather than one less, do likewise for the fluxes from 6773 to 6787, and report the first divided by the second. 1.8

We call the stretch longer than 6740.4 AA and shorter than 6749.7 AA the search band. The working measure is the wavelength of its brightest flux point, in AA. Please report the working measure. 6748.95 AA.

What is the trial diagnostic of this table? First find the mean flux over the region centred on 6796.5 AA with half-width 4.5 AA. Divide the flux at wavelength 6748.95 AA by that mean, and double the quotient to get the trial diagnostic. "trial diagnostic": 2.25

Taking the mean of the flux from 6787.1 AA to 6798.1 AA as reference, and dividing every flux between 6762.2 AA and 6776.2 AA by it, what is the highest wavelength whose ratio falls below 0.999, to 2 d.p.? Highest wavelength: 6772.30 AA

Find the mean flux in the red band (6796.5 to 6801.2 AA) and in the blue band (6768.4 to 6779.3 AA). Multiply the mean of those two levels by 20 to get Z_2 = 295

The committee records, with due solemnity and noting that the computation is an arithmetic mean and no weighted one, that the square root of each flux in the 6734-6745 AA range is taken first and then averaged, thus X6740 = 3.86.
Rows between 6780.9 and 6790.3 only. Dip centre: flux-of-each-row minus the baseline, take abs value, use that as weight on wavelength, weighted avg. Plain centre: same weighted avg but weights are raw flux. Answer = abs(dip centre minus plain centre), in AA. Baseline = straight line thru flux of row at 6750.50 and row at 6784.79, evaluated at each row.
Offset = 1.1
